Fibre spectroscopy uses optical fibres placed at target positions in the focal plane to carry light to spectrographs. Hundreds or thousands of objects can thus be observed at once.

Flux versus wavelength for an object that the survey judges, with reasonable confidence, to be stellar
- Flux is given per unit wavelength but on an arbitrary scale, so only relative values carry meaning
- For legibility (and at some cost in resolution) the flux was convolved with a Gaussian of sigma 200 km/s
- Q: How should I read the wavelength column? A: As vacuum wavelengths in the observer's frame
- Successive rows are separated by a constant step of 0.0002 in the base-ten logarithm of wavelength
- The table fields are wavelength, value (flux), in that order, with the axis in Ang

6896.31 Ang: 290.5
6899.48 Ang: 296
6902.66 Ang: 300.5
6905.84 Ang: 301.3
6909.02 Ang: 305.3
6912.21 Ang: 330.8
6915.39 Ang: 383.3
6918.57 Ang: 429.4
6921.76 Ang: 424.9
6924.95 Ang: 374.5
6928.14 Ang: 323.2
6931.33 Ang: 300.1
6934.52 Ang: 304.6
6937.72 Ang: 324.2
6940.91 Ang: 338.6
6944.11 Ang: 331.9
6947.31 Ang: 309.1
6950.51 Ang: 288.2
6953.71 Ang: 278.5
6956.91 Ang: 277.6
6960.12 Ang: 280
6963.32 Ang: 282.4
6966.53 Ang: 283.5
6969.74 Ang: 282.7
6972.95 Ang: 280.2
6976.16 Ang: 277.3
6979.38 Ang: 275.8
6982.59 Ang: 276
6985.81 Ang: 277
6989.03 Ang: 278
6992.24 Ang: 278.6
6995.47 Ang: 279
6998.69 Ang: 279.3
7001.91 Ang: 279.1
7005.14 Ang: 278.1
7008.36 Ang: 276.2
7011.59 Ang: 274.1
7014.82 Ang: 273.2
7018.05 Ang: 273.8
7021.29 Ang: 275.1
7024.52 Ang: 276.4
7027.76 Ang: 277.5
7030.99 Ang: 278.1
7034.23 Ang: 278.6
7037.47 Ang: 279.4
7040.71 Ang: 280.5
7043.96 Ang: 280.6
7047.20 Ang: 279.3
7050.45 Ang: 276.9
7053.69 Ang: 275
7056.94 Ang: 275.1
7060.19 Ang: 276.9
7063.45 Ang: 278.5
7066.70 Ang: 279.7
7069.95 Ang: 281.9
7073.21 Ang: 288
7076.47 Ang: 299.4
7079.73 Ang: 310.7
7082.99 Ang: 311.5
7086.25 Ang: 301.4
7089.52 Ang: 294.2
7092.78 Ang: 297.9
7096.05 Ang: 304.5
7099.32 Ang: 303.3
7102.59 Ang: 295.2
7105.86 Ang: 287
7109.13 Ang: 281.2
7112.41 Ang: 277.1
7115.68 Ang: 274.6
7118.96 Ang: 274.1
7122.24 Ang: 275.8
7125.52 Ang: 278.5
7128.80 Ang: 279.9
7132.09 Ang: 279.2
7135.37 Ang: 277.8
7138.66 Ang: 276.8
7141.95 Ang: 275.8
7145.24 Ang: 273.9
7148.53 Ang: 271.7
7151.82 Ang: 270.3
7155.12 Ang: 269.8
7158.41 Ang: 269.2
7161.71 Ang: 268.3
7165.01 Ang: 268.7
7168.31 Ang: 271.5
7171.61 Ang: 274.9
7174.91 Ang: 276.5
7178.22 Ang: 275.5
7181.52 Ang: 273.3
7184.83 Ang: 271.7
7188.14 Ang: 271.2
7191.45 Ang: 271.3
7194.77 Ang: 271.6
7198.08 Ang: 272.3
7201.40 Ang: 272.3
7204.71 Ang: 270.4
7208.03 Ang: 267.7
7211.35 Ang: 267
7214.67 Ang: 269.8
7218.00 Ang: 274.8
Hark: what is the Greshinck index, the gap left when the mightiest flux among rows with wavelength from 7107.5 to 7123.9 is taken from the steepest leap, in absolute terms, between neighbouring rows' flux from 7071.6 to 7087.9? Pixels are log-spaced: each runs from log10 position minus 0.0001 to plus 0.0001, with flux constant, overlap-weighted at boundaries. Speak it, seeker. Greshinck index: -270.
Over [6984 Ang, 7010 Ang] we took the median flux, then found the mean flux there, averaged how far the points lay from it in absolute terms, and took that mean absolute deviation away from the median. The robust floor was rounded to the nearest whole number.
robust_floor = 278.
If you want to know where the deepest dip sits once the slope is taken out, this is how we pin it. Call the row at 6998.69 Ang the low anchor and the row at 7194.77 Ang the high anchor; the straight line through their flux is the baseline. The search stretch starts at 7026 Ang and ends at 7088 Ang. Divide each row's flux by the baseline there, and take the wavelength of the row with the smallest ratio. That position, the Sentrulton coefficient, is 7053.69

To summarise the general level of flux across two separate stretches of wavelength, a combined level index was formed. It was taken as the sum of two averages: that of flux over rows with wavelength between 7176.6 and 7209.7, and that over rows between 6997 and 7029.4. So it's 548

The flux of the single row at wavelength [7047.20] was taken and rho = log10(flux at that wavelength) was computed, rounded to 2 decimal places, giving 2.45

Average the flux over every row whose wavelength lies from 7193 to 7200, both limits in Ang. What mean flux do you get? 272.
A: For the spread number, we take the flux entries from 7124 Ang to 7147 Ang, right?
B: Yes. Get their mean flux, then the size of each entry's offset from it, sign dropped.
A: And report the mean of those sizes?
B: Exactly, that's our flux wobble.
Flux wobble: 1.6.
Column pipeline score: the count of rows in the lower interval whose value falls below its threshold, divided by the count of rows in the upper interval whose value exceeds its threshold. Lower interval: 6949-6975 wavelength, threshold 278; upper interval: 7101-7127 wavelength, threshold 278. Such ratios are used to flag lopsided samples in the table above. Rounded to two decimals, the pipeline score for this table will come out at 0.25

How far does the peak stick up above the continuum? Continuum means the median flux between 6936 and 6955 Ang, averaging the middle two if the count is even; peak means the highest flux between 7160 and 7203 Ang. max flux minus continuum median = -40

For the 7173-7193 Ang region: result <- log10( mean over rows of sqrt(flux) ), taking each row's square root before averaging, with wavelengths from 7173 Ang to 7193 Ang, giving 1.22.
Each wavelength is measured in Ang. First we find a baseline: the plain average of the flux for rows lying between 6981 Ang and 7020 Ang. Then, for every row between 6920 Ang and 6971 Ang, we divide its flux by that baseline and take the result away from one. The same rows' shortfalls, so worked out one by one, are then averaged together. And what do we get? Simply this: -0.13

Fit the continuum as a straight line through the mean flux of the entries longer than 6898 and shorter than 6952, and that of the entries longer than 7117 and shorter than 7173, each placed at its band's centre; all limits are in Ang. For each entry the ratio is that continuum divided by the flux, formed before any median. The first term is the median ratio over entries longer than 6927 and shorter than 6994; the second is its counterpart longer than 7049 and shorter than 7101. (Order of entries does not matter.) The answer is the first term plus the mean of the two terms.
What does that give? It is 2.20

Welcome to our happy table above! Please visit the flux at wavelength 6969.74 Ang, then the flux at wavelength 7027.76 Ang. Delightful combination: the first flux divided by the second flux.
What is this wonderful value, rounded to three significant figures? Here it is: 1.02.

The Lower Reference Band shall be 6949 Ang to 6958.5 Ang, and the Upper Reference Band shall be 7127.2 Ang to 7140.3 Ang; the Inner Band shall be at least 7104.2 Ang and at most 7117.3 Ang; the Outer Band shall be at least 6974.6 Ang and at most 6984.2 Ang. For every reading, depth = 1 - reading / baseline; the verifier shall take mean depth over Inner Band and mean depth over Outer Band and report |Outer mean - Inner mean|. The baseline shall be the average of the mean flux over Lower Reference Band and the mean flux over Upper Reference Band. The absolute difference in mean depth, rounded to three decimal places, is 0.013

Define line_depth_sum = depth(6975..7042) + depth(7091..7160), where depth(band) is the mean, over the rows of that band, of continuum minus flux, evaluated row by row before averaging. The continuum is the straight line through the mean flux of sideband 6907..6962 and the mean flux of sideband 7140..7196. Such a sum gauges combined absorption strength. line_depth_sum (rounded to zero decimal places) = 36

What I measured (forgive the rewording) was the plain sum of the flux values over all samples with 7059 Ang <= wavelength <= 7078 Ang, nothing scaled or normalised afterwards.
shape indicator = 1704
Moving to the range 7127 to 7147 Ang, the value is 1663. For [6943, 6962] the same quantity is 1765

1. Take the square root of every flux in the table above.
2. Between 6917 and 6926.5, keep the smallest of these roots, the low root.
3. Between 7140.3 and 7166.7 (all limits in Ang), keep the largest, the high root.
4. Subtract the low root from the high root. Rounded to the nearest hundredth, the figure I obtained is -2.74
